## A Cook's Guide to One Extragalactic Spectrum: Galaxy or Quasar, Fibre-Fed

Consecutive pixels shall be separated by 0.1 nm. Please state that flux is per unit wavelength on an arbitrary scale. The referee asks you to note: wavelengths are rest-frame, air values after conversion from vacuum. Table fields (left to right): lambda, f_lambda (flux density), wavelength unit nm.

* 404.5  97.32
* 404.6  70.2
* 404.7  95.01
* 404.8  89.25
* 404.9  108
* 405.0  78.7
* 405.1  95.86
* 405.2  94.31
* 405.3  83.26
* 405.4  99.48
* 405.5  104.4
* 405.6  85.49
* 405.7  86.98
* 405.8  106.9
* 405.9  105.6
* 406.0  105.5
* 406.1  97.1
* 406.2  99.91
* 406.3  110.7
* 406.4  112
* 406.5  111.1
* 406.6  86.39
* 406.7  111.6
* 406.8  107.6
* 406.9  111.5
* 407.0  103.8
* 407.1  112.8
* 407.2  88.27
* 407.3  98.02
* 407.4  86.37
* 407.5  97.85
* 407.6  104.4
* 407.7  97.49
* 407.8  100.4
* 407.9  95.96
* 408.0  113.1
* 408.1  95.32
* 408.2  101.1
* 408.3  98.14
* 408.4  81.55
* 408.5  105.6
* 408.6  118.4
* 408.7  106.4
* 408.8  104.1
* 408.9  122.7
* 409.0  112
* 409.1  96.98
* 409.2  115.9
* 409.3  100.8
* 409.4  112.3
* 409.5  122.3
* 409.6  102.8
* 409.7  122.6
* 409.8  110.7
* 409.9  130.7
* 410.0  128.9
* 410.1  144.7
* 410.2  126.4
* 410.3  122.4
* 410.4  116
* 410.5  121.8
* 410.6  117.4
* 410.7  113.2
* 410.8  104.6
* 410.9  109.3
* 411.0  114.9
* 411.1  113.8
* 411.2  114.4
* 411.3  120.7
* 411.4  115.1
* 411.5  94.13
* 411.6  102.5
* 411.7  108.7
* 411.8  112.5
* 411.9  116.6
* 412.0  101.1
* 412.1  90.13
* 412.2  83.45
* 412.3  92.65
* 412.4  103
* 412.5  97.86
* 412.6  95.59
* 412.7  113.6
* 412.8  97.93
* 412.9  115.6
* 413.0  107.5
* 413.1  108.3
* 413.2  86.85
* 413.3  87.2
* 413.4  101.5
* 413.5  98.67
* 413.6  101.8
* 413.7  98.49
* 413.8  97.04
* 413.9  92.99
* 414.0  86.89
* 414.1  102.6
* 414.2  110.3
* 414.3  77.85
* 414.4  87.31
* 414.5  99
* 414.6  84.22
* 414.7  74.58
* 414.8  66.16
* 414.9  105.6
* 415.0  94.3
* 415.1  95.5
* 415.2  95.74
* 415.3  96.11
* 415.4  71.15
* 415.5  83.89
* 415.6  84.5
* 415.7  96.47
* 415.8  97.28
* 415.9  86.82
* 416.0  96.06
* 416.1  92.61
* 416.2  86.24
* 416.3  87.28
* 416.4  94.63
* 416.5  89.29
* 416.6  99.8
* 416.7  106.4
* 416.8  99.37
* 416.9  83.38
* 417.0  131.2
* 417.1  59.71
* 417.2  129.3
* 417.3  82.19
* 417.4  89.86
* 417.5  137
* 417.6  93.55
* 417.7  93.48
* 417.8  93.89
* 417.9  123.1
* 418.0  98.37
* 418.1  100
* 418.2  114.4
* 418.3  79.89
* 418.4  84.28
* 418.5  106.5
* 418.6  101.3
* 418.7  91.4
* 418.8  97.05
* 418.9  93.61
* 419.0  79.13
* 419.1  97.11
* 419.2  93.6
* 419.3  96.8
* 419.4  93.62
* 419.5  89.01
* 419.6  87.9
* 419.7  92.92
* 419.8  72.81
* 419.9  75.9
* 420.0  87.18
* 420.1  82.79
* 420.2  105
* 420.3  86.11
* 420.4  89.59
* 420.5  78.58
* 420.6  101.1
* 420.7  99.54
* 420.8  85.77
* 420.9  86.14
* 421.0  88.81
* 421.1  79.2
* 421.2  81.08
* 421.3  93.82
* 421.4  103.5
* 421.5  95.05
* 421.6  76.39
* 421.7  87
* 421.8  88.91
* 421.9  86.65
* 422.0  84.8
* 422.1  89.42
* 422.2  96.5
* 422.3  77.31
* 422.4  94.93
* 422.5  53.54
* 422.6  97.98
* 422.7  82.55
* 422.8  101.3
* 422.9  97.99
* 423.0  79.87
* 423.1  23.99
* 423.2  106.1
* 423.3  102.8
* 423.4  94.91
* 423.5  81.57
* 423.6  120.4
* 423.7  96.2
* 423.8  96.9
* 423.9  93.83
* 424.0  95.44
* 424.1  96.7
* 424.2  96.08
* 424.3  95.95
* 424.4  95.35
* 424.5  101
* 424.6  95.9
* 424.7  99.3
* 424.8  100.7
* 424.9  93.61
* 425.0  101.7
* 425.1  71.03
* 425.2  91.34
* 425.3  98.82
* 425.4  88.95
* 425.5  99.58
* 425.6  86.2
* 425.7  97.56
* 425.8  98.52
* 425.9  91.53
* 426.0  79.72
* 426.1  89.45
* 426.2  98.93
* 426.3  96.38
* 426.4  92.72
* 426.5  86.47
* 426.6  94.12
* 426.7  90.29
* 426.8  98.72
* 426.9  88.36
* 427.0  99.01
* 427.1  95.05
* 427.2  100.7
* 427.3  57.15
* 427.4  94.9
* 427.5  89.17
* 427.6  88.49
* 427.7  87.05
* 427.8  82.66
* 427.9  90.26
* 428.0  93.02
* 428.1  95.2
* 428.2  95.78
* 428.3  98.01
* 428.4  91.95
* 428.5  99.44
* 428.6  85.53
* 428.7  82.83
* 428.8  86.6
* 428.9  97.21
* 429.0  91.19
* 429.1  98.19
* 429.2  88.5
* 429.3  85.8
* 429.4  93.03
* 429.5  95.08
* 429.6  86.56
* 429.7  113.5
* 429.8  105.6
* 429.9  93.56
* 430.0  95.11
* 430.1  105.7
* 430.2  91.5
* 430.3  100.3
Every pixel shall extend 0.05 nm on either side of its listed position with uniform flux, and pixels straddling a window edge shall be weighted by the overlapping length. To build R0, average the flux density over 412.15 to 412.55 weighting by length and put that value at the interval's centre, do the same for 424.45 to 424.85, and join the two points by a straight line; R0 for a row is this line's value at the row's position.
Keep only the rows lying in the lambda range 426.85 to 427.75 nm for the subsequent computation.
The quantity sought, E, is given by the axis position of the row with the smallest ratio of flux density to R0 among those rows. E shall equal 427.3 nm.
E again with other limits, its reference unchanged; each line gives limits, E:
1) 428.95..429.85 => 429.3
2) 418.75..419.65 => 419.0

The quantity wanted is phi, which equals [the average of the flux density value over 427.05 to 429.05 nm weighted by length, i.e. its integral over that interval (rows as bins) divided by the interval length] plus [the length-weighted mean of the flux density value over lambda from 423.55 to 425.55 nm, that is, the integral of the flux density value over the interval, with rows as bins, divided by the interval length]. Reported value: 187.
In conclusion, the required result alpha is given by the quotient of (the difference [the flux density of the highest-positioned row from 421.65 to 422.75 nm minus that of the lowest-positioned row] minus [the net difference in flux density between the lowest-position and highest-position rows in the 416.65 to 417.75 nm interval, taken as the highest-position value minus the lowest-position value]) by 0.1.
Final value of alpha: 85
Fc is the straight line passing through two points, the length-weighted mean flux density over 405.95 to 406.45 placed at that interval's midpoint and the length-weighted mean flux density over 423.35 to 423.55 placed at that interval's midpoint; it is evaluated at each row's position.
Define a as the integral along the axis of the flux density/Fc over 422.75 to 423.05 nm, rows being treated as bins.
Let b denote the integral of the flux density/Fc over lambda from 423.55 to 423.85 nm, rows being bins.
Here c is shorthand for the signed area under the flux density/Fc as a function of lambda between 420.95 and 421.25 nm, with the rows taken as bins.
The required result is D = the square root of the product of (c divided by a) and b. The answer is 0.558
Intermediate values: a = 0.314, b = 0.36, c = 0.275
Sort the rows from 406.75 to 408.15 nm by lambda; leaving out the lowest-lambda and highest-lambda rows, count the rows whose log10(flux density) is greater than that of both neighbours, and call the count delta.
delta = 6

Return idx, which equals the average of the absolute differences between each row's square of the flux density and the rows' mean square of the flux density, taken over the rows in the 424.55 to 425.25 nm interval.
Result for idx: 1225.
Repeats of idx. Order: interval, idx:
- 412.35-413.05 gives 1411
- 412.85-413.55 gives 1687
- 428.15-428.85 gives 1007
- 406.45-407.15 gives 1301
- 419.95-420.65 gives 1391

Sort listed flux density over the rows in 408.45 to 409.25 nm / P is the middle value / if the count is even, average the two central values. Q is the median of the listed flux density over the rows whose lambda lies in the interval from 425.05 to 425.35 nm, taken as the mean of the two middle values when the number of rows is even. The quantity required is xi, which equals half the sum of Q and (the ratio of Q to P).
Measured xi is 46.1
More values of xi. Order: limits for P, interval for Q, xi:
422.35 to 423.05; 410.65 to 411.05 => 56.2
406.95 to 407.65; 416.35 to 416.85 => 50.2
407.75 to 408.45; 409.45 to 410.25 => 62.9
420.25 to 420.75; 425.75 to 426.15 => 45.8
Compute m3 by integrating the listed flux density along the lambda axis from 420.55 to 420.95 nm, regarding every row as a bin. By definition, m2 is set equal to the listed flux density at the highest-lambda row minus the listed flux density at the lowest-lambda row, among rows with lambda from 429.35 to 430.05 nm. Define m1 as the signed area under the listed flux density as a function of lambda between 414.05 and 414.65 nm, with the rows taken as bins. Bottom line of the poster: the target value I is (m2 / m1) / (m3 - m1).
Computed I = -0.002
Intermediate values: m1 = 56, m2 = 2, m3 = 37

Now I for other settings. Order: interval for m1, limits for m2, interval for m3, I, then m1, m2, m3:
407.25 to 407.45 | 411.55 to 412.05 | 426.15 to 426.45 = -0.007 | 18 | -1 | 29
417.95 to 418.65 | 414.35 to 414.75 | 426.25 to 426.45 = 0.004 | 68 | -13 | 19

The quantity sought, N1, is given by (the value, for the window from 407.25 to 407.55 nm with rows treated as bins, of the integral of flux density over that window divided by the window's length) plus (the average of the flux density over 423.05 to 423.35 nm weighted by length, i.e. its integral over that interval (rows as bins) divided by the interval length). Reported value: 172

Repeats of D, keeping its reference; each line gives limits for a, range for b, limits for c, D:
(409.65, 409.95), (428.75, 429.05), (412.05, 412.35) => 0.498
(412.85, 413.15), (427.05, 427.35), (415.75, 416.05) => 0.510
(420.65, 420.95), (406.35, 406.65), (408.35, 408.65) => 0.542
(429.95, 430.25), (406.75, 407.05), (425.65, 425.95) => 0.538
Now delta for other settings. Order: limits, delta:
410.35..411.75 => 3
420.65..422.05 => 3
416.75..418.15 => 4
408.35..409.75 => 4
